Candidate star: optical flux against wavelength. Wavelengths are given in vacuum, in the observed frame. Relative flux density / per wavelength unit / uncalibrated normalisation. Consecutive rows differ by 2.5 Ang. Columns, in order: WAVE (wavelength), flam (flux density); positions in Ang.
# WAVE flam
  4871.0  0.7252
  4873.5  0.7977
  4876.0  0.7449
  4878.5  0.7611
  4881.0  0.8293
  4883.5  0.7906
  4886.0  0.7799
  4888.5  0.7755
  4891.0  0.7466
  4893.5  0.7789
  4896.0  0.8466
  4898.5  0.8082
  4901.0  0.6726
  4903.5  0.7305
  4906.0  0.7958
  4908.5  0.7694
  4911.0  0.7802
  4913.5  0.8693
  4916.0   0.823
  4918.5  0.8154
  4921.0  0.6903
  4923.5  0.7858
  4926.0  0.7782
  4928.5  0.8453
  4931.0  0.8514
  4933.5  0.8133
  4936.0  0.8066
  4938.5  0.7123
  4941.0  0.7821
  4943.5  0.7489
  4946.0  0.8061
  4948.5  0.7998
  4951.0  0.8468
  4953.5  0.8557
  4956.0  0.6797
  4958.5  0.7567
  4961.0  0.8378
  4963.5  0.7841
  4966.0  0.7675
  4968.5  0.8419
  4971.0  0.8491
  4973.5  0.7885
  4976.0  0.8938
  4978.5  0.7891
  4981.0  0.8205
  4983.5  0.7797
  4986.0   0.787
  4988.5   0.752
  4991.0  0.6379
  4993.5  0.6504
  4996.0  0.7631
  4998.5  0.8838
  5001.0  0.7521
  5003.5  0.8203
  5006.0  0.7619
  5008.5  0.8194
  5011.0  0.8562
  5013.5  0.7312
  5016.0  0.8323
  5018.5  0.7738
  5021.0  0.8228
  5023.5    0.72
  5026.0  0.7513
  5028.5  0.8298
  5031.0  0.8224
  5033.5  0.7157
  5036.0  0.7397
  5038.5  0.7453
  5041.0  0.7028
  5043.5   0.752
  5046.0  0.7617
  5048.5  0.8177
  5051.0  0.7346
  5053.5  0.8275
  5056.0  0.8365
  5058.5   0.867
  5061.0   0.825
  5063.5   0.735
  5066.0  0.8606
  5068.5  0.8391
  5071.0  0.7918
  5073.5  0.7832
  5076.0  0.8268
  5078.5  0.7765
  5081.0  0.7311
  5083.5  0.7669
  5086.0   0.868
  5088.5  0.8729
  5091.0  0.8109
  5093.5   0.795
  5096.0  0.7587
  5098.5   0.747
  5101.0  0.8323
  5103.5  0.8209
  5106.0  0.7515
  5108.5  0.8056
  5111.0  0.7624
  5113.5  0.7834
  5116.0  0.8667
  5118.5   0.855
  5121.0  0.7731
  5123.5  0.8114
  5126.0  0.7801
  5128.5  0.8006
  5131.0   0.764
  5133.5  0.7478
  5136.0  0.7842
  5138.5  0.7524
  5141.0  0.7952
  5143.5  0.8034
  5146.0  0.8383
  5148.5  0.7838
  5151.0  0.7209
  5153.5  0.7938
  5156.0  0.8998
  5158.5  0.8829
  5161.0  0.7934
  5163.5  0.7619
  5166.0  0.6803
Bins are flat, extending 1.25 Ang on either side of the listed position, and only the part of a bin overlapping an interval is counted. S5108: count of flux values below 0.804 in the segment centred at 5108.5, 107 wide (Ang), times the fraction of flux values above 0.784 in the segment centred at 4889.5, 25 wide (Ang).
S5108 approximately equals 10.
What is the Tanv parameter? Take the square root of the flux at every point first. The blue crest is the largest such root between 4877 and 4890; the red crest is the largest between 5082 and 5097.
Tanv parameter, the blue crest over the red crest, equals 0.97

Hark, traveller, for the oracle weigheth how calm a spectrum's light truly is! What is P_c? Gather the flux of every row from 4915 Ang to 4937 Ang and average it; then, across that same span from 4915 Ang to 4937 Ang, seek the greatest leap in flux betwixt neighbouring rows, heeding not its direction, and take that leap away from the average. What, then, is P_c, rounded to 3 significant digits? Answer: 0.676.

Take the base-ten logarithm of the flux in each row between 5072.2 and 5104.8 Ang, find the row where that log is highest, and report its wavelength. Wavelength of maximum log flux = 5088.5 Ang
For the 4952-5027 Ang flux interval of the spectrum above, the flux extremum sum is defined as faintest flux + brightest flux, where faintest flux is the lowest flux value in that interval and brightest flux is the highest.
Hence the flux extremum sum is 1.532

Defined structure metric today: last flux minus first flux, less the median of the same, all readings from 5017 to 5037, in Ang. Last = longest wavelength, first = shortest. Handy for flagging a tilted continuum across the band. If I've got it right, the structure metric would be -0.80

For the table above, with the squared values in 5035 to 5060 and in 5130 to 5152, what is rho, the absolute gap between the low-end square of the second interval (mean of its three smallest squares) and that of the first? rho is 0.021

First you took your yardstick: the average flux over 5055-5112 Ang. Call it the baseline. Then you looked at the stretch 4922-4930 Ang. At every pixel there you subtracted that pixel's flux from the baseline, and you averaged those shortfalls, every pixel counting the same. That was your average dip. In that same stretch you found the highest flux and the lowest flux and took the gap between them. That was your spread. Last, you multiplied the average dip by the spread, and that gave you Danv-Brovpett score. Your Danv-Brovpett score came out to 0.000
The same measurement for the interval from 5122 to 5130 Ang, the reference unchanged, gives 0.000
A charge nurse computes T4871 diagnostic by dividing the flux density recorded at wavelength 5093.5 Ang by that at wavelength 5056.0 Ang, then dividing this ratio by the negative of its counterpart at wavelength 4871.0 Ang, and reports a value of -1.31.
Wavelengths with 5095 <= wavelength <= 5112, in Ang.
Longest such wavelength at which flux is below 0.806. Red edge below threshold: 5111.0 Ang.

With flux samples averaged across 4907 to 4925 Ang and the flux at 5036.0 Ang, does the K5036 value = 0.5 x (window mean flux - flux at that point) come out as 0.025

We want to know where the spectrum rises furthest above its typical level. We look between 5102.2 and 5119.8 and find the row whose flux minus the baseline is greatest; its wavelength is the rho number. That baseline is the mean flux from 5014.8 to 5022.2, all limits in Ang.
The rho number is 5116.0 Ang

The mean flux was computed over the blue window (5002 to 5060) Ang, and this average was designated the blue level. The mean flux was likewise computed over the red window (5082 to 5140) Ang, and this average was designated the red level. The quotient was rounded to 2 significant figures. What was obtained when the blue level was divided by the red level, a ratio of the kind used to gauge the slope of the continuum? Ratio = 0.99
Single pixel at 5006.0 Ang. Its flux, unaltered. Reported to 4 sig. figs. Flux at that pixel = 0.7619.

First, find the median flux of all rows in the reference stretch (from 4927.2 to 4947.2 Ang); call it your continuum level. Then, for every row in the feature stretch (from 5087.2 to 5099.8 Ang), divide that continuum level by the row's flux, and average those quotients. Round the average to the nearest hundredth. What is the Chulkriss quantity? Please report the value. 1.01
